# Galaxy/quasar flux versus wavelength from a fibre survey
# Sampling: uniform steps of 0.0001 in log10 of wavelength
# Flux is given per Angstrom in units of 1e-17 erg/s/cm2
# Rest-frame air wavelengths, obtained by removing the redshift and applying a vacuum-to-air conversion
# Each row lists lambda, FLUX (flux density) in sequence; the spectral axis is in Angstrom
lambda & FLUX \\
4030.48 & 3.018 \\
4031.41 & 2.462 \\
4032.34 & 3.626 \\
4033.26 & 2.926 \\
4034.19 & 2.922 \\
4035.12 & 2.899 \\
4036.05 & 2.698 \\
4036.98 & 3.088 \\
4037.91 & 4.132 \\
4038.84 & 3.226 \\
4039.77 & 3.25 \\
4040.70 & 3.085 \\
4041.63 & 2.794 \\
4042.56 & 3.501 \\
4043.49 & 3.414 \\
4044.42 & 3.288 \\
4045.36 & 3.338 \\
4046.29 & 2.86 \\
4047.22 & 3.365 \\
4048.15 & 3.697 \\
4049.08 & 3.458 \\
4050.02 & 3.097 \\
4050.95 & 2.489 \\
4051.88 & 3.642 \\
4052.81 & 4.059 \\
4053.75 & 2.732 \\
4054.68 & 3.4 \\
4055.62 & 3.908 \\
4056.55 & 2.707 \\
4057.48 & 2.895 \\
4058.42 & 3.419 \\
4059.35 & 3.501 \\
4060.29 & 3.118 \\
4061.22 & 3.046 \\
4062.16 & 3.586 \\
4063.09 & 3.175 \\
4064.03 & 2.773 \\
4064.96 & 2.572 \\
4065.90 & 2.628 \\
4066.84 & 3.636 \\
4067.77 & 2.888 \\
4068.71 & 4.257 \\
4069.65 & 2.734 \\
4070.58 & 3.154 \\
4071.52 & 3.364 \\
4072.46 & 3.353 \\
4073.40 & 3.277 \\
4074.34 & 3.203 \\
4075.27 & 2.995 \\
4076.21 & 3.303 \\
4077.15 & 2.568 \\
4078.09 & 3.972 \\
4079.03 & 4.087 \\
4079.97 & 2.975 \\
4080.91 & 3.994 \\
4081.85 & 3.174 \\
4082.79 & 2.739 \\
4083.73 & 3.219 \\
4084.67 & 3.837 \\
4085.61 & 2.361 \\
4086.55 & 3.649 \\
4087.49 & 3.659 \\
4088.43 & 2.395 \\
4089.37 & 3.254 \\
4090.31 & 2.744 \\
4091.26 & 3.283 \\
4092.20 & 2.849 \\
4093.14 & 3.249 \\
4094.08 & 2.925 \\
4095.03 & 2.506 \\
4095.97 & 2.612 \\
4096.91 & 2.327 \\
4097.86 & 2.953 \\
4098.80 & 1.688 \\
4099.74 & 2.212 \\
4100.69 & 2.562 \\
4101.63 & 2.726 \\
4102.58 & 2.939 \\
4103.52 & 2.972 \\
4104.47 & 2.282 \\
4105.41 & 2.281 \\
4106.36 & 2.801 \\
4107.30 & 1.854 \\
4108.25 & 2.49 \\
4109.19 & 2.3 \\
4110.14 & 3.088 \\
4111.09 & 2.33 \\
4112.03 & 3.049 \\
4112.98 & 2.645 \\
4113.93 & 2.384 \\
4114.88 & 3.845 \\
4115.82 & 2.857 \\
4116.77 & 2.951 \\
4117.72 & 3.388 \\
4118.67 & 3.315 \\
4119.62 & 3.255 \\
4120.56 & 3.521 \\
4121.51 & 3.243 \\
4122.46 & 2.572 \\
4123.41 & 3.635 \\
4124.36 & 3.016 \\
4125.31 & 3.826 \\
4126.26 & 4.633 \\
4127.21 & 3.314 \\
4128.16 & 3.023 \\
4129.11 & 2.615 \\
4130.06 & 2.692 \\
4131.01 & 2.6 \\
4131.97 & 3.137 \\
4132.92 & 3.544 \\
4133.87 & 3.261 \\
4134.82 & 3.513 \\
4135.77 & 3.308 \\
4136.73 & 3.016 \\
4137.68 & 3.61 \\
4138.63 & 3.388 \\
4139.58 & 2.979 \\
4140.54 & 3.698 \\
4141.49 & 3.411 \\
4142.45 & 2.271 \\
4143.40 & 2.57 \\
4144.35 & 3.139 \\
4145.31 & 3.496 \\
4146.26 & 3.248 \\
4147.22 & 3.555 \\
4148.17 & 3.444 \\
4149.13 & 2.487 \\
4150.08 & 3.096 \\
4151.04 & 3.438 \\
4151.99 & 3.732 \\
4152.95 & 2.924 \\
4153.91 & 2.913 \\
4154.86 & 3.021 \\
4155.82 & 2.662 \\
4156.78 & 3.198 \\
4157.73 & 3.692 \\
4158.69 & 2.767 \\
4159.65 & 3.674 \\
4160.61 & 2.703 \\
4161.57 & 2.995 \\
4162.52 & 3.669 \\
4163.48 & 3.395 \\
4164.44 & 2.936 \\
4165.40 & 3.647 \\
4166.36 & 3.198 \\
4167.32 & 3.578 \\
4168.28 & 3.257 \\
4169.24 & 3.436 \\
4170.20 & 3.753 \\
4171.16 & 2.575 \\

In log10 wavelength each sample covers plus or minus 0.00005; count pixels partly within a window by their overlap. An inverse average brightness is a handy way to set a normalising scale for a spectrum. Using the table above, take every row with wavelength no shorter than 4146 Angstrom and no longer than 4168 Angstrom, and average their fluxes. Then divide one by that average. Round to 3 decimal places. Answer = 0.311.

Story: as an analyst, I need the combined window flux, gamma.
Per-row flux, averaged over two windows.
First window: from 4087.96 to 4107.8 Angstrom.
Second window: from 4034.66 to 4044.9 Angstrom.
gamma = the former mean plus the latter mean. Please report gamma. 5.85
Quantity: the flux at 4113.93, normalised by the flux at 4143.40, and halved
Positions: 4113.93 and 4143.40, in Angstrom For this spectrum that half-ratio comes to 0.46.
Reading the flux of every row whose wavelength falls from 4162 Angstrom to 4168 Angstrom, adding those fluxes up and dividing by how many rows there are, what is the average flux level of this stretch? 3.40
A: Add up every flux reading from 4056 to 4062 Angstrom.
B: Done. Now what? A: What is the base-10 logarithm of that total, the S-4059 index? 1.27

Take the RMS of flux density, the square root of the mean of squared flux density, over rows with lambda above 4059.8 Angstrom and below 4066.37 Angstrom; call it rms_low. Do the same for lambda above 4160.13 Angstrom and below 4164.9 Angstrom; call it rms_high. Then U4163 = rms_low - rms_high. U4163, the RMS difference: -0.2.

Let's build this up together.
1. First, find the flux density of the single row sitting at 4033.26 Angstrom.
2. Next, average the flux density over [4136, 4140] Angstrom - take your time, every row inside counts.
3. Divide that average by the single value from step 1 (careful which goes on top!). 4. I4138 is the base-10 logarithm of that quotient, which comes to 0.05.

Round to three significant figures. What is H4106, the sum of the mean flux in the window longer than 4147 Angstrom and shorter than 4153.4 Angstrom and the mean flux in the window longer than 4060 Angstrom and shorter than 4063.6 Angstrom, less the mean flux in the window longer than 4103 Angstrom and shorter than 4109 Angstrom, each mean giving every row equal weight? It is 4.02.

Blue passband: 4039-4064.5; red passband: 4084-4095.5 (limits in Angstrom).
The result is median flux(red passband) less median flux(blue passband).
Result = -0.20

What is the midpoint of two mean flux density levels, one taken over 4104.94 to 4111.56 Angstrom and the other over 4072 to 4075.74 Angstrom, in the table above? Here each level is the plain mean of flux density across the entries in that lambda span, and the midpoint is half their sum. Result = 2.83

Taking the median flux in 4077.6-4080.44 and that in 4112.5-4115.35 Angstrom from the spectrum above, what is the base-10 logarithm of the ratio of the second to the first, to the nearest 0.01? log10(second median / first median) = -0.18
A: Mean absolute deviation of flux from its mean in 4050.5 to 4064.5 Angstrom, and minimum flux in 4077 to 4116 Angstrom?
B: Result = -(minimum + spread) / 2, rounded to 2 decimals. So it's -1.04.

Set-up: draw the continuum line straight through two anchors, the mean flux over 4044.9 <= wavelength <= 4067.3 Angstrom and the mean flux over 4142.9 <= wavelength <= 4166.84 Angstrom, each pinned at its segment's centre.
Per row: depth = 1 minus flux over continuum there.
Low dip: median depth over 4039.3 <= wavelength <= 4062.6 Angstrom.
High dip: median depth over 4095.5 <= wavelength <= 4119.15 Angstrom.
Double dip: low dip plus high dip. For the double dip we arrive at 0.134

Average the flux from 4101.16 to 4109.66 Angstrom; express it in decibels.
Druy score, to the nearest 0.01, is 4.01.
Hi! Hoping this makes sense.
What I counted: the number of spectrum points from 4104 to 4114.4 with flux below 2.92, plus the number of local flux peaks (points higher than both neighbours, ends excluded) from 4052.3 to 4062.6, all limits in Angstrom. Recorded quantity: 11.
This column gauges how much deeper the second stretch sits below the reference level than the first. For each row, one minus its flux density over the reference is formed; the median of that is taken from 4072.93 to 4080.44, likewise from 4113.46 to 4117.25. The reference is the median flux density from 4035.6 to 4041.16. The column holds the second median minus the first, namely 0.11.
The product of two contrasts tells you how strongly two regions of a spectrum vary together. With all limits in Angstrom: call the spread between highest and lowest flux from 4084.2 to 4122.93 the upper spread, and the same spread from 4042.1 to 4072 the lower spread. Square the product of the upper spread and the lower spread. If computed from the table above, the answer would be 15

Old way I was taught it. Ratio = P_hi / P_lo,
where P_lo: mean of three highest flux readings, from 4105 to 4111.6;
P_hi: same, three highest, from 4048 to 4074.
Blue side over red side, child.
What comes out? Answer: 1.46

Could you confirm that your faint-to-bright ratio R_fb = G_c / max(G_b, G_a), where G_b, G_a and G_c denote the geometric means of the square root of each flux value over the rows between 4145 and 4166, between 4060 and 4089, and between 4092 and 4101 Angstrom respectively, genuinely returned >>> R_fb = 0.89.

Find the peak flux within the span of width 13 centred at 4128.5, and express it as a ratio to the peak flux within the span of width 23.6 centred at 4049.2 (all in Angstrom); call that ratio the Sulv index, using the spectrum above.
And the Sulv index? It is 1.12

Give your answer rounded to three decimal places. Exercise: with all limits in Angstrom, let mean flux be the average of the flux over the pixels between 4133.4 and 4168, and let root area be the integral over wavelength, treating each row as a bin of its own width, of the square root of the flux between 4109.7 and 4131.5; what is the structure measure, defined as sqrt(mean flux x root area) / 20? 0.555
